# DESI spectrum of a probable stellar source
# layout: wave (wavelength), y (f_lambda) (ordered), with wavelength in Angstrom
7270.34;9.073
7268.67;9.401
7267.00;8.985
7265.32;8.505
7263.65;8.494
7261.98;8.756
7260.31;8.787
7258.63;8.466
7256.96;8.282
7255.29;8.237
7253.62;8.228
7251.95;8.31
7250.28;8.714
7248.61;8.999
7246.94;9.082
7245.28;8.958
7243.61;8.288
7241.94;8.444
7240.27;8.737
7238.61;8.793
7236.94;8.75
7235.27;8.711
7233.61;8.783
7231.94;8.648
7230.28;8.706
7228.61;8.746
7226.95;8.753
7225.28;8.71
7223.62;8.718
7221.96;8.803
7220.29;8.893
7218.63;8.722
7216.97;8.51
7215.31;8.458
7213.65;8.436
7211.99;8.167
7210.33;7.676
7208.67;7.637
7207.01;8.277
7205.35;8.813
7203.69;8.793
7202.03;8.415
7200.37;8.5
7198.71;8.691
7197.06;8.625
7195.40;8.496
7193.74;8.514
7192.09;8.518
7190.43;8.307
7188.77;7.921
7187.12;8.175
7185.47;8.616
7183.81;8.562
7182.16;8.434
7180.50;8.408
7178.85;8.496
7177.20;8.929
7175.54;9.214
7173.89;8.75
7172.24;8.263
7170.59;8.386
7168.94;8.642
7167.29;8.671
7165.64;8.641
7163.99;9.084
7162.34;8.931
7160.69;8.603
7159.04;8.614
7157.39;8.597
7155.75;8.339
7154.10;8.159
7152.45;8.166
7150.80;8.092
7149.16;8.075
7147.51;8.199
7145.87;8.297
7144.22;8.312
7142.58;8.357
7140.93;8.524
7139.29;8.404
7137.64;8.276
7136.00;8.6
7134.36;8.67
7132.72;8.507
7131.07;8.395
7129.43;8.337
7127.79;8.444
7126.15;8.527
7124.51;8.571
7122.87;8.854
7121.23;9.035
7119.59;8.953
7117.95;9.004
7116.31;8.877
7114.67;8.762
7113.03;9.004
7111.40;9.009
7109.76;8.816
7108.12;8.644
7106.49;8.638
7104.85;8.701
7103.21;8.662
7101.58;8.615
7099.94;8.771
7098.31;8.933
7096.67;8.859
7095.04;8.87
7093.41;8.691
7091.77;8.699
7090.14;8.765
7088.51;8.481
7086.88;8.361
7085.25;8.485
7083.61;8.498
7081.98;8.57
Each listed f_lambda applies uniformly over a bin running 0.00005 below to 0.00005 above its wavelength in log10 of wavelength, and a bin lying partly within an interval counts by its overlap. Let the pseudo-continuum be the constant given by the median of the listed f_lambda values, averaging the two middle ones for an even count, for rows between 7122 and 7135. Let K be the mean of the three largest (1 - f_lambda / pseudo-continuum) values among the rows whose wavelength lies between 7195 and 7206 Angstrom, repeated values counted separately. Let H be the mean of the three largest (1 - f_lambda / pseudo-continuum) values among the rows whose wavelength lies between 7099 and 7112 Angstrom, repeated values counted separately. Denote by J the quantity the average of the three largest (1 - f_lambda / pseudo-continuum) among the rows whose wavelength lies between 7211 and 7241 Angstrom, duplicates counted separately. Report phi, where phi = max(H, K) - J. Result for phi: -0.01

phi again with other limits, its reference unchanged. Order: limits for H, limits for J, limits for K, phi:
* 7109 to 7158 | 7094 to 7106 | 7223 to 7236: 0.06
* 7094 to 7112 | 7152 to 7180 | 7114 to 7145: -0.01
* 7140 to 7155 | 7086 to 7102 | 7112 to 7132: 0.04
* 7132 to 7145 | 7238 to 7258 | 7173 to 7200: 0.01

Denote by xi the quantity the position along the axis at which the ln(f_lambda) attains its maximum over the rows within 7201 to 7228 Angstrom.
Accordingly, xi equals 7220.29 Angstrom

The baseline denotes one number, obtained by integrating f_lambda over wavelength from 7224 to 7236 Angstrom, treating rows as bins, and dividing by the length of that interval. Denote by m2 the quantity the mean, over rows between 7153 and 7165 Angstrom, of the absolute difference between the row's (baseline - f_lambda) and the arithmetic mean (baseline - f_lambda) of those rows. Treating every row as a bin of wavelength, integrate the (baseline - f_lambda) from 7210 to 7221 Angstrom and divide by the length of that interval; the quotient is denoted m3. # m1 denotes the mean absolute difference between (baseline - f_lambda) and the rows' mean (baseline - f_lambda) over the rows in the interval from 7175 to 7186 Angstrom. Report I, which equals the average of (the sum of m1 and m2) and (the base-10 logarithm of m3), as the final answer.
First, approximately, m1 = 0.23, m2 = 0.22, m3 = 0.29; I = 0.0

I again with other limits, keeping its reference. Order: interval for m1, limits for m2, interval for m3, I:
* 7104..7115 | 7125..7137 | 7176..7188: -0.3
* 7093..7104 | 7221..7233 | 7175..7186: -0.5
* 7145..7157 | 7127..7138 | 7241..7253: -0.6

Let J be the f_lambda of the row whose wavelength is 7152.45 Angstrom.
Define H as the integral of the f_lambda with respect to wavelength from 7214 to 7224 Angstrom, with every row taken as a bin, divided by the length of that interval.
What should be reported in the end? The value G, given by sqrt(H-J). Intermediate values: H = 8.67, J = 8.166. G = 0.7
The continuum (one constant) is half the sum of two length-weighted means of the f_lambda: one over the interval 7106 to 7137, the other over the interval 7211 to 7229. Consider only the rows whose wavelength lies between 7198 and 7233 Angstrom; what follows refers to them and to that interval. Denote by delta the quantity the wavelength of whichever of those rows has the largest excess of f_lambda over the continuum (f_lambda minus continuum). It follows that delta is 7220.29 Angstrom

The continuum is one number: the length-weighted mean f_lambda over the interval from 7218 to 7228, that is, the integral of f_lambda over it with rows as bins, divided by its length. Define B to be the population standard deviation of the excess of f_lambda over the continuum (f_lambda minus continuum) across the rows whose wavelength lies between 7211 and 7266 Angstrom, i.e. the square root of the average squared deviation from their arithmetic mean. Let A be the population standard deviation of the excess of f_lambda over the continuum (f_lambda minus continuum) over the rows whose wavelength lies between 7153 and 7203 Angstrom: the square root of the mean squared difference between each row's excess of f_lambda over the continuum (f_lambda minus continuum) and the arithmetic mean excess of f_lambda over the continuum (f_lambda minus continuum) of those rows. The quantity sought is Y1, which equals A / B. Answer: 1.1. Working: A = 0.26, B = 0.232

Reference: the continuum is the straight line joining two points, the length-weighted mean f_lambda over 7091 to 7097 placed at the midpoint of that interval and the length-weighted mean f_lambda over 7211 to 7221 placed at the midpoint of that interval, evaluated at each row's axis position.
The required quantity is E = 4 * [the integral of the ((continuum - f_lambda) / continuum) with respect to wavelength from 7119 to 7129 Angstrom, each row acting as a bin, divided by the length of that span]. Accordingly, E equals 0.00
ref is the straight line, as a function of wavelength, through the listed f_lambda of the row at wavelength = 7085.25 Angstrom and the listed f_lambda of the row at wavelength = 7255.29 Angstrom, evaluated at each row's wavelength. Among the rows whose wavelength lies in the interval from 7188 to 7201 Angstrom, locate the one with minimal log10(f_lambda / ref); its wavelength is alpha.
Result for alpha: 7188.77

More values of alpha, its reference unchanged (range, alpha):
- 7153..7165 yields 7154.10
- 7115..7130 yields 7129.43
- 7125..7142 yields 7137.64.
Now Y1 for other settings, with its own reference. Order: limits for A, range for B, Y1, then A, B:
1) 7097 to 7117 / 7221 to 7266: 0.6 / 0.14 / 0.228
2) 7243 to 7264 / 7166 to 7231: 1.0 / 0.30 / 0.310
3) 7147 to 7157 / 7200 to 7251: 0.3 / 0.09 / 0.324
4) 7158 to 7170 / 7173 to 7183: 0.6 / 0.17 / 0.293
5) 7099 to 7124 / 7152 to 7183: 0.5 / 0.15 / 0.285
